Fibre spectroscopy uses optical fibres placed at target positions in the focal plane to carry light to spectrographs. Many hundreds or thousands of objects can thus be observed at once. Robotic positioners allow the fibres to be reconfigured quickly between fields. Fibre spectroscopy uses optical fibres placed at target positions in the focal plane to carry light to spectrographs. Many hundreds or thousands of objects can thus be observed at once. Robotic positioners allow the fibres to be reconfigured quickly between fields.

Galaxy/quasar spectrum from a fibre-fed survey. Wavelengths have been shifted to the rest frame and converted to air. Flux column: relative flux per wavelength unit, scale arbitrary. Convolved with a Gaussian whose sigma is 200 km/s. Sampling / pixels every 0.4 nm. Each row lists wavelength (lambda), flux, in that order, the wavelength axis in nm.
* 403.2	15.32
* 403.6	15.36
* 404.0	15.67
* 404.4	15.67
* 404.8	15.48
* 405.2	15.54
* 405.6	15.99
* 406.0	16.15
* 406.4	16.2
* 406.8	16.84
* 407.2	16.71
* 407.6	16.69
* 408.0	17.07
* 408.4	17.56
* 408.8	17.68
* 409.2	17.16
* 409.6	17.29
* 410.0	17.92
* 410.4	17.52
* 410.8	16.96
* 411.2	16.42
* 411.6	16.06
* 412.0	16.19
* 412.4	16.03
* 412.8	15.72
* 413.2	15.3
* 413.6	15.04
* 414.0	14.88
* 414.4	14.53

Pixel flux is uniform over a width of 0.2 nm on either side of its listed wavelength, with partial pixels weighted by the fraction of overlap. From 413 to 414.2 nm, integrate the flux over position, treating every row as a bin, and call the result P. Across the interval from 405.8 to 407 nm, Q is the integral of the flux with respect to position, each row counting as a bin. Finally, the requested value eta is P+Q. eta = 37.8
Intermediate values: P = 18.1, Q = 19.7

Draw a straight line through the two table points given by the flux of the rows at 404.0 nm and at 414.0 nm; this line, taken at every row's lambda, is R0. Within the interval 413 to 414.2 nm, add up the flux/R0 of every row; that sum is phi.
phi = 3.0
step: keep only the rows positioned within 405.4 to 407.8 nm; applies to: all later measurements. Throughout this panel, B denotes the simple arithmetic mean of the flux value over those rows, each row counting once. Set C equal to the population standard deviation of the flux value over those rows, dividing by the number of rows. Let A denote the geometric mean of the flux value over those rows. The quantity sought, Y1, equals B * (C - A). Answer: -265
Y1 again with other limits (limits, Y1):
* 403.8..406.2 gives -244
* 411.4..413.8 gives -240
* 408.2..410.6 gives -303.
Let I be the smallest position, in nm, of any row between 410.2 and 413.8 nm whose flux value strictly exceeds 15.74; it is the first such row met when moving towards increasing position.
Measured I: 410.4 nm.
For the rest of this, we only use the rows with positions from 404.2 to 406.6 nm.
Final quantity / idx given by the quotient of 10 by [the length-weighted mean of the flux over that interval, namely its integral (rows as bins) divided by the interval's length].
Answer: 0.63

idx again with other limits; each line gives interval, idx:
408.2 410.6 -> 0.57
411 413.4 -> 0.63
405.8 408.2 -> 0.60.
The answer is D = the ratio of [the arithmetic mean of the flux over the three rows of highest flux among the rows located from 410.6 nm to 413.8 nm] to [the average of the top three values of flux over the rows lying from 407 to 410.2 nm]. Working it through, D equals 0.93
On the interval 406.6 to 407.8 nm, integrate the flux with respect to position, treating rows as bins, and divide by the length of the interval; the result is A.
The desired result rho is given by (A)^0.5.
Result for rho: 4.09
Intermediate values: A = 16.7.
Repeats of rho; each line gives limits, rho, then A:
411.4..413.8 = 3.97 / 15.7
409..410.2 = 4.18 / 17.5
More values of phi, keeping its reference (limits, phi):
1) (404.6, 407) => 6.2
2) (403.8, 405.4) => 4.0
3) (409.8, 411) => 3.5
